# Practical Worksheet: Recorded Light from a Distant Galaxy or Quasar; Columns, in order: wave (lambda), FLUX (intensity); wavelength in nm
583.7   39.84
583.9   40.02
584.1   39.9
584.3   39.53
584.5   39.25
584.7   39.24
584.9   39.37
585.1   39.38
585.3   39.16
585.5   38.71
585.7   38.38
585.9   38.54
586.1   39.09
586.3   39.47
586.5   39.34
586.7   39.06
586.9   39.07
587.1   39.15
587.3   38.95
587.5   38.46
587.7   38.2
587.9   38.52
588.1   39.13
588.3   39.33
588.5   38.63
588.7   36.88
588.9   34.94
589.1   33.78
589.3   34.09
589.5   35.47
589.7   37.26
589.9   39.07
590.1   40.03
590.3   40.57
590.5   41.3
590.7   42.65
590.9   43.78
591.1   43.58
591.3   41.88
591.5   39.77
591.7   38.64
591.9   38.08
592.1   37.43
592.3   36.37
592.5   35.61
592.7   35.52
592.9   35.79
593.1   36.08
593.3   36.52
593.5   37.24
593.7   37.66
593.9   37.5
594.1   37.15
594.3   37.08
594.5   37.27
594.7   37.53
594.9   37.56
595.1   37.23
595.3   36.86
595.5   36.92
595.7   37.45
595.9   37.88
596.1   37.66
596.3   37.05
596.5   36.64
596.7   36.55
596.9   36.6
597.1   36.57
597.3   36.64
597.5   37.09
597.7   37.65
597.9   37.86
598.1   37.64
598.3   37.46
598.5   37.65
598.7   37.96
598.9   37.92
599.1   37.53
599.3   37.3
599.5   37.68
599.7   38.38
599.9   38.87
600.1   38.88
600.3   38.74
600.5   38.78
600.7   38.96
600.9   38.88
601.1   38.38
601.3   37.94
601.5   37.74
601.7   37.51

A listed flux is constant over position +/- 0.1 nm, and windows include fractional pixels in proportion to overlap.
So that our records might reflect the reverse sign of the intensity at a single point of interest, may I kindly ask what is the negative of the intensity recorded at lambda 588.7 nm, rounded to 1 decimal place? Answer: -36.9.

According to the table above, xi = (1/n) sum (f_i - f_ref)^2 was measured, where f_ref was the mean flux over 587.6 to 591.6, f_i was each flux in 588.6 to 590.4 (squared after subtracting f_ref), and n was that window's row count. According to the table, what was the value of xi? 10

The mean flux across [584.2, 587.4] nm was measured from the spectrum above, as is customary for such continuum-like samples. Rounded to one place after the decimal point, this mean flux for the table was 39.1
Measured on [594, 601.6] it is 37.6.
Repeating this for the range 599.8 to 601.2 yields 38.8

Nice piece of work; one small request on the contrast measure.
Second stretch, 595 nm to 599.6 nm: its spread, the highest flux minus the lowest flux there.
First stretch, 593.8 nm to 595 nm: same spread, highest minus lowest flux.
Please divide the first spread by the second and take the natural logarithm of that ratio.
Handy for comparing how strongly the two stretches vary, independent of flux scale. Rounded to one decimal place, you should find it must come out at -1.1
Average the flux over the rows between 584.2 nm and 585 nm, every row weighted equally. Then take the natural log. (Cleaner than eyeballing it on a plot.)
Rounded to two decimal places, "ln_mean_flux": 3.67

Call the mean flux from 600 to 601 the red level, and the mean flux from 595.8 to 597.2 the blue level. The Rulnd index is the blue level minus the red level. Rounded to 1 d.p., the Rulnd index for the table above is -1.9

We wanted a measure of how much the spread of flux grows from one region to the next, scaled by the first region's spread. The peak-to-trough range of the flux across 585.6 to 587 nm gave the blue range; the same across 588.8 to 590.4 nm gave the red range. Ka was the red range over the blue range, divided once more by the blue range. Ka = 5.7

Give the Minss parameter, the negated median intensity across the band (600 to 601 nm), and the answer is -38.9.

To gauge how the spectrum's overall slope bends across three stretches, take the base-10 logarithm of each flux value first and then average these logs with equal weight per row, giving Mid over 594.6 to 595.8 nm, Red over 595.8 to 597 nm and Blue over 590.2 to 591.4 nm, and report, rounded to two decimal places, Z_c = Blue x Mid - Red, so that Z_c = 0.99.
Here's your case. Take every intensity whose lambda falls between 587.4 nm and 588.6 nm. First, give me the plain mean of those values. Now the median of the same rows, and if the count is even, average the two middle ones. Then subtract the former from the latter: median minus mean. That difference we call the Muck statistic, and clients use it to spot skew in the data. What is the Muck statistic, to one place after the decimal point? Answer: -0.1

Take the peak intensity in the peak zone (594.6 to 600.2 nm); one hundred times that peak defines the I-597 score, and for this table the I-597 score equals 3888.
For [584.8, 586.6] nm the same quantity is 3947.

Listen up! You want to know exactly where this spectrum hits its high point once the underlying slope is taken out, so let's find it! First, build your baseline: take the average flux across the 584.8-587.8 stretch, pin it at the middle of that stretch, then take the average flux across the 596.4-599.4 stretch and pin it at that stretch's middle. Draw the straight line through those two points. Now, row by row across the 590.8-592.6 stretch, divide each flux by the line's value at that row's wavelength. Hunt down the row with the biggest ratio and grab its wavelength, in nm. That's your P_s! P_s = 590.9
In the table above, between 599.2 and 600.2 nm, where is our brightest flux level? 600.1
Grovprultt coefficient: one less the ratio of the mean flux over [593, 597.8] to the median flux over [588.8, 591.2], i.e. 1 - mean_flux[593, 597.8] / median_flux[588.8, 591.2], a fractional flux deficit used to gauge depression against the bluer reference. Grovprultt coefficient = 0.06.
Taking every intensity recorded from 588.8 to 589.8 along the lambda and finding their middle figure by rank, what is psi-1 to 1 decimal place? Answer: 34.9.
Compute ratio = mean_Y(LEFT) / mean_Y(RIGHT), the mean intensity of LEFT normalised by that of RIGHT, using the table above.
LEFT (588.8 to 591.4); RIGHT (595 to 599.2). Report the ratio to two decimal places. 1.05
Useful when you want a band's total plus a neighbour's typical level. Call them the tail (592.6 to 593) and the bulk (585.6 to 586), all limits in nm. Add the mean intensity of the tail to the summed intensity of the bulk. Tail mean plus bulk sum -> 113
